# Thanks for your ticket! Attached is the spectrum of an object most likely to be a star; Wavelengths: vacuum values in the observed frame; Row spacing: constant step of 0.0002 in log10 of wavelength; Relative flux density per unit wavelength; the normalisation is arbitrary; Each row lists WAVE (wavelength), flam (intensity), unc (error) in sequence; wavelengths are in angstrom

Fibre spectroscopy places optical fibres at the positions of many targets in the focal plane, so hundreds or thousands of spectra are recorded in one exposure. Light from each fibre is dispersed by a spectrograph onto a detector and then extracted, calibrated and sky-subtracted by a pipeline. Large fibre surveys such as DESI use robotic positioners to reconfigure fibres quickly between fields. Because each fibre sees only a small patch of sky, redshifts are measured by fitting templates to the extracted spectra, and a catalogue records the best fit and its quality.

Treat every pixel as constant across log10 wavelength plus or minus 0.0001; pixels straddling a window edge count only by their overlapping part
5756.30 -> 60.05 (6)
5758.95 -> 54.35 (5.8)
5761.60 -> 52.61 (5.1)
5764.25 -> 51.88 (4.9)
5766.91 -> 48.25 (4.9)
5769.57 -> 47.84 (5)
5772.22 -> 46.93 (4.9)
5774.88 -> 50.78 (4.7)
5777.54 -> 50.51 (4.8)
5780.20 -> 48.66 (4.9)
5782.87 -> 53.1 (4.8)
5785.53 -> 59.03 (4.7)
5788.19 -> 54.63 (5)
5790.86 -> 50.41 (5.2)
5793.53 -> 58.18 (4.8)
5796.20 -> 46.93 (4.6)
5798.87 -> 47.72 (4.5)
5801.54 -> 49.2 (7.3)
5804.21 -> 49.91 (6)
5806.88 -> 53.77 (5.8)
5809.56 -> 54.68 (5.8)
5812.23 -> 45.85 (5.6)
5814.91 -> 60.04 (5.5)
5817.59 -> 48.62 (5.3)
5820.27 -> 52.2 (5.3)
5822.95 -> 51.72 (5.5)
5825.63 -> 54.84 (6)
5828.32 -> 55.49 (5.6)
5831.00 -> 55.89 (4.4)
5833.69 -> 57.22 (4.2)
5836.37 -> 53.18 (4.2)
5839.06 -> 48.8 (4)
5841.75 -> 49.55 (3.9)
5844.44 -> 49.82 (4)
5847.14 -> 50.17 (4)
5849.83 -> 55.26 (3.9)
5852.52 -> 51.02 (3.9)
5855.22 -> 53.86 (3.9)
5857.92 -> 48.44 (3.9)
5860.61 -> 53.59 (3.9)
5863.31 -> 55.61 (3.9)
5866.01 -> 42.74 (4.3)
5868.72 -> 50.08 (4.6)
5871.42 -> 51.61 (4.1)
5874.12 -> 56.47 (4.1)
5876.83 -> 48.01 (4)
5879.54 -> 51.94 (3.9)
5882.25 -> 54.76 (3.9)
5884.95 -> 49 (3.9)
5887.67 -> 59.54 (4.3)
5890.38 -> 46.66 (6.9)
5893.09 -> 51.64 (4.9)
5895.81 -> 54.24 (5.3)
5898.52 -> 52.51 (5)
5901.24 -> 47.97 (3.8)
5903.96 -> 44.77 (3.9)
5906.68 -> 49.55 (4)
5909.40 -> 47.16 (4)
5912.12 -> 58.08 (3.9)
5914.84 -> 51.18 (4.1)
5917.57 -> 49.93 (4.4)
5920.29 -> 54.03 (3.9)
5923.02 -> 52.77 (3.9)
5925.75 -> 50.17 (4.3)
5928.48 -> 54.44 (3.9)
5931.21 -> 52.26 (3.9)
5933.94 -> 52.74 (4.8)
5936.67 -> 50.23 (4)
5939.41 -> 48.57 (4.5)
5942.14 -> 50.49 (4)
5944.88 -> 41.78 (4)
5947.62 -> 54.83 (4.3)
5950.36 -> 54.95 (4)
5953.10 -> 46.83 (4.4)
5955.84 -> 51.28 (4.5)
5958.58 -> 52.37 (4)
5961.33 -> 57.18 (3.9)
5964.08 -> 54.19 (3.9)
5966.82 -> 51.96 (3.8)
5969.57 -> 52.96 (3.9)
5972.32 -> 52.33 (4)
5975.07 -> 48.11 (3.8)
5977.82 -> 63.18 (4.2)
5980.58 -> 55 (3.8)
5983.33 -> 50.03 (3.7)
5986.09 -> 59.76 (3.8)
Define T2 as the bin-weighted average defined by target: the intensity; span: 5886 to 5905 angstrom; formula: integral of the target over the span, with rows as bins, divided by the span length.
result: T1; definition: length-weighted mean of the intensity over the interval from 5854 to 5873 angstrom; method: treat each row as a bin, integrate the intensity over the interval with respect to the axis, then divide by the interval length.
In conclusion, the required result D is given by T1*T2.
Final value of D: 2601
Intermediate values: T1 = 50.9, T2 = 51.1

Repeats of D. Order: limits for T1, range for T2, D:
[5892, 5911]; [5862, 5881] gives 2534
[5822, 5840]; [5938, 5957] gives 2691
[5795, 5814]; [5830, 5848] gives 2602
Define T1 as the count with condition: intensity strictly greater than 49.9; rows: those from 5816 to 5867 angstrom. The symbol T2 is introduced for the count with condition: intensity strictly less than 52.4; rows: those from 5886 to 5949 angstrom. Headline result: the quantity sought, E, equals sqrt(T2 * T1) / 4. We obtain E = 3.4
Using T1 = 13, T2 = 14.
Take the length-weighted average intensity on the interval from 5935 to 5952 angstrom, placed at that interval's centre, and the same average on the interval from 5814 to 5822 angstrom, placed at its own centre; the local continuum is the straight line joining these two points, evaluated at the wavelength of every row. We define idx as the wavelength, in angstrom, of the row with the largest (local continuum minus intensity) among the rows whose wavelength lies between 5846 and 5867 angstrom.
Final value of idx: 5866.01 angstrom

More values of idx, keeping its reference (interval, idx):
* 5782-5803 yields 5796.20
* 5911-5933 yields 5917.57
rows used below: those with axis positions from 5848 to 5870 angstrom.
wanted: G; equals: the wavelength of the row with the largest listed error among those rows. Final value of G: 5868.72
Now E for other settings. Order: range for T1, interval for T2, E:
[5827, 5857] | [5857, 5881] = 1.7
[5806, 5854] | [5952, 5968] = 1.8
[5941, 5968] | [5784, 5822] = 2.0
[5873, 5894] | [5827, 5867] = 1.5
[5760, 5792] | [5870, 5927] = 2.5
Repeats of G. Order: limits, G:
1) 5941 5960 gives 5955.84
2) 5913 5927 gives 5917.57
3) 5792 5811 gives 5801.54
